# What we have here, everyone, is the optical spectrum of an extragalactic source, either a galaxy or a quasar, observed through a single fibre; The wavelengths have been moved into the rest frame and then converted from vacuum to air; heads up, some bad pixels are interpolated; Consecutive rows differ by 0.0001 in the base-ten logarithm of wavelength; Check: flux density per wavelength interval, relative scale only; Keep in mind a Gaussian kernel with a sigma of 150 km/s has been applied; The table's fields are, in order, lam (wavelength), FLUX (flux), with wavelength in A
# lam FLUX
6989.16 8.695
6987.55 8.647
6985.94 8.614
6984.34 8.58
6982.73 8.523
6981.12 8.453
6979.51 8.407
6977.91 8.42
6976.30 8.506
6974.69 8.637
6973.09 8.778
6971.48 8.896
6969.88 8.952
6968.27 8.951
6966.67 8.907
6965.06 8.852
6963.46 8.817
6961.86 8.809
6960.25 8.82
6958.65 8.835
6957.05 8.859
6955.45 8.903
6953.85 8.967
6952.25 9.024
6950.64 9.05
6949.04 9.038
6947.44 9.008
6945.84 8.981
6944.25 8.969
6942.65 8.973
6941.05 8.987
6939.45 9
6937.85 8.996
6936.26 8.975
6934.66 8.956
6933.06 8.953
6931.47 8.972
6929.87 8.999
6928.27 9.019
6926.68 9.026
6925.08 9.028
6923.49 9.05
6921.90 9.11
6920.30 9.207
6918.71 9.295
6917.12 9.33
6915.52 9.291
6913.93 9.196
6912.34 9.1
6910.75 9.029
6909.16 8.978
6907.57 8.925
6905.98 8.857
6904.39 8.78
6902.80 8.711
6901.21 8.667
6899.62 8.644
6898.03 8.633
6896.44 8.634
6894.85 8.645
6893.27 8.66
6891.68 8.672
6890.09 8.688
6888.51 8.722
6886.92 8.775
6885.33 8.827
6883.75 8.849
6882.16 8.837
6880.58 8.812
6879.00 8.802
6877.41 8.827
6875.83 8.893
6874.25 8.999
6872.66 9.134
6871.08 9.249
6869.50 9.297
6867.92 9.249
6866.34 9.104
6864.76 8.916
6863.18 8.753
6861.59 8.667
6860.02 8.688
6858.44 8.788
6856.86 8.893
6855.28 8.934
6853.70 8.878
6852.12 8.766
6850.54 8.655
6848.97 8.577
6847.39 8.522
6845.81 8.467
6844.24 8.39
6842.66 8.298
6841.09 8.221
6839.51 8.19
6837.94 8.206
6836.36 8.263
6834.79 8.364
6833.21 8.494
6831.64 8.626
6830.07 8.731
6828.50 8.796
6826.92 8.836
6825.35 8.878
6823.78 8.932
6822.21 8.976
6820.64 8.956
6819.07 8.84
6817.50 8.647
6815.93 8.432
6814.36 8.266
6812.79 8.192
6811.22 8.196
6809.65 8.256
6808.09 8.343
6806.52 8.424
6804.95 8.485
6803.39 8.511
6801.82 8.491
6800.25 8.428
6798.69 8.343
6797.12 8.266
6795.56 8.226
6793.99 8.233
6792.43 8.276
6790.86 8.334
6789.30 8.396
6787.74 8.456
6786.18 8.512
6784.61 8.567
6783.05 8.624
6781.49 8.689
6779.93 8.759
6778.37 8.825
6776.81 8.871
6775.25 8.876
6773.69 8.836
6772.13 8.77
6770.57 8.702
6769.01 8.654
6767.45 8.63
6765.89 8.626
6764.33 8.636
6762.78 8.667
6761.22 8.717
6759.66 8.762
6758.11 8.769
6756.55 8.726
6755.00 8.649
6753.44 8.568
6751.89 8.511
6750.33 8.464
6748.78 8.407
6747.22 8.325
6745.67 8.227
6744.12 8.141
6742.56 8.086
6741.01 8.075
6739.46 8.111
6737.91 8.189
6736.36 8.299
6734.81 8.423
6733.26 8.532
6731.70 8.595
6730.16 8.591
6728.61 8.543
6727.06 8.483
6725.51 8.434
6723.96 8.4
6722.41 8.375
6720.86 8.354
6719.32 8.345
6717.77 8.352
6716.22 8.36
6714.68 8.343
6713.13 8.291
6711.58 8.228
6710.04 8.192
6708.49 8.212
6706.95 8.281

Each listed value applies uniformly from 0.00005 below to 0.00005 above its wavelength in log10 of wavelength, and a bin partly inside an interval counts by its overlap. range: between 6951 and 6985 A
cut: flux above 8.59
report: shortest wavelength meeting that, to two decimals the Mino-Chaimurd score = 6952.25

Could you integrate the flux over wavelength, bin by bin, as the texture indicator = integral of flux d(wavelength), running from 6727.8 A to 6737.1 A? 79.0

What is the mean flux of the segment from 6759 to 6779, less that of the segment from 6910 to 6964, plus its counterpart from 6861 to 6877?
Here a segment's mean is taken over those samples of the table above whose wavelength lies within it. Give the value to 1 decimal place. 8.7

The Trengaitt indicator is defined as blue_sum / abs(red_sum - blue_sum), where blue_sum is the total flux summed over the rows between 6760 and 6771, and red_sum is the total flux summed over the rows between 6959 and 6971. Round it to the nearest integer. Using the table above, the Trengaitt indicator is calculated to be 41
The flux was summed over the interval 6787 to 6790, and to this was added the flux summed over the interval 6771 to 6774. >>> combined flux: 34.5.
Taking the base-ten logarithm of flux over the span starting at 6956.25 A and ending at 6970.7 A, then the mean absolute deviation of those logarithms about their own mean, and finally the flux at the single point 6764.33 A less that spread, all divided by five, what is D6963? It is 1.73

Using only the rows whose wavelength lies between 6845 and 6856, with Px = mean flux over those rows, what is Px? 8.7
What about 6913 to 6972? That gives 9.0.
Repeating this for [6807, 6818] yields 8.3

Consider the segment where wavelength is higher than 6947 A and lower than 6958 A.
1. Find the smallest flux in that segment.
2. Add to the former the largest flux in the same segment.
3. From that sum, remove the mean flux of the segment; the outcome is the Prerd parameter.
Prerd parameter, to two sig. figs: 8.9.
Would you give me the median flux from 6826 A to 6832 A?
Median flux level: 8.76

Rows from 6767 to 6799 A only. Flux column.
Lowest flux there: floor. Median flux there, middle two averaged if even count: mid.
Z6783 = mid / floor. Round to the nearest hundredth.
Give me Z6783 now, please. 1.05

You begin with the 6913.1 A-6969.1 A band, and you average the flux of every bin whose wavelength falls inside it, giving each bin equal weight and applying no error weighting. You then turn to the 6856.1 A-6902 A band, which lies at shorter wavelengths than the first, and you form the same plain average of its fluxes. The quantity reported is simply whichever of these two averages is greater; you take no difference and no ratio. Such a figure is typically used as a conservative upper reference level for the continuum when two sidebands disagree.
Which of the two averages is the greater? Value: 9.00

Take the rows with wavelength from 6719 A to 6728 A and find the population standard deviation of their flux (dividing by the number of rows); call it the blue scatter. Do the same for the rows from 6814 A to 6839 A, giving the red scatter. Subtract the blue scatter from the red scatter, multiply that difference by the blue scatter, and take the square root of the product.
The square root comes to 0.10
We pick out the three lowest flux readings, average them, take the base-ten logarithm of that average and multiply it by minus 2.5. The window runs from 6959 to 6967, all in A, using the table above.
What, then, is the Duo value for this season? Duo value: -2.36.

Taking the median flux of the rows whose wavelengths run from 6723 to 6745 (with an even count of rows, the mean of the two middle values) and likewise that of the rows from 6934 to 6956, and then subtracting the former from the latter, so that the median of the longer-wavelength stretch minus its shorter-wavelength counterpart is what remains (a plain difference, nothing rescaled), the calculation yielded 0.57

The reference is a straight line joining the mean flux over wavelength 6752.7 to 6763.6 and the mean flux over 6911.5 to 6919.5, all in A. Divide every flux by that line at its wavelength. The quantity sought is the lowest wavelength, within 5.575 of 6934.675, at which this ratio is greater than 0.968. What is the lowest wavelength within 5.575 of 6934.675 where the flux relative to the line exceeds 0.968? 6929.87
